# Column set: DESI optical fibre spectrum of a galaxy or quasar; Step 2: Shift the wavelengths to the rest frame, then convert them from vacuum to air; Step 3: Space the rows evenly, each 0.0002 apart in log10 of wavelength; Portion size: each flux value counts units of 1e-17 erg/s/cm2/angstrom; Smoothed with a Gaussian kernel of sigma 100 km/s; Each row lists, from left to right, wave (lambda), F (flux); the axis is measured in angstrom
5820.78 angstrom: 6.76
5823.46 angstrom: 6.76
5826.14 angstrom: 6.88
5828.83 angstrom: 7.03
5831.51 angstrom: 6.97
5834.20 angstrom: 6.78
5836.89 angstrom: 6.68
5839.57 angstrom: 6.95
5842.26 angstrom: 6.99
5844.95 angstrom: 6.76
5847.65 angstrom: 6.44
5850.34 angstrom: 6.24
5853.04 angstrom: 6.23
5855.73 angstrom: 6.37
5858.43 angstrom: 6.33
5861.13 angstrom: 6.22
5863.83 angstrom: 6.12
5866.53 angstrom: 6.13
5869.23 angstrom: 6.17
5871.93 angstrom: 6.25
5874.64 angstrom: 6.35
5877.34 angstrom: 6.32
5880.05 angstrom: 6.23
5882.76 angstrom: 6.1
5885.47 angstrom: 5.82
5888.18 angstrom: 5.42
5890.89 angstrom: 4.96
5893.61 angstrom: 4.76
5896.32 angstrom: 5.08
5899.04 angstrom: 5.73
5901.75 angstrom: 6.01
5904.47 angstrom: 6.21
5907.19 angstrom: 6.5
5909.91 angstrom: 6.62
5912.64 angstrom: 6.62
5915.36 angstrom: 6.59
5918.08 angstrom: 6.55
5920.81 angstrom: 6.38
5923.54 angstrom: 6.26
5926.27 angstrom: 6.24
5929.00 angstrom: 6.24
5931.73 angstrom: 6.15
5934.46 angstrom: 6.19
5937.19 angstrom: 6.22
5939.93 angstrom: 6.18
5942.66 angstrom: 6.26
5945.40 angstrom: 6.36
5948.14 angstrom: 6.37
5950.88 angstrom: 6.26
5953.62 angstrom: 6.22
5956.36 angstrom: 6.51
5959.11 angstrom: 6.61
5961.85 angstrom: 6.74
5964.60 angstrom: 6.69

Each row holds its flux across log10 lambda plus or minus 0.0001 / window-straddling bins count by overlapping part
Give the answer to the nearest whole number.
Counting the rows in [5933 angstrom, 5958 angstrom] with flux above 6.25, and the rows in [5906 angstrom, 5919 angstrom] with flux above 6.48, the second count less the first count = 0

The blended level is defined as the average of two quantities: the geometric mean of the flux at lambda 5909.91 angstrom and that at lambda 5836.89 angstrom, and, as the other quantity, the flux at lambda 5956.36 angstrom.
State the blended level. 6.58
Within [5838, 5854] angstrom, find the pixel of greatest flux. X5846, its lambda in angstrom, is 5842.26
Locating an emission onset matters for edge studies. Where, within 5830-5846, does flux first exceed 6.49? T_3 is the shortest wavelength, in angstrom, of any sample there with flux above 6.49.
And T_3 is 5831.51 angstrom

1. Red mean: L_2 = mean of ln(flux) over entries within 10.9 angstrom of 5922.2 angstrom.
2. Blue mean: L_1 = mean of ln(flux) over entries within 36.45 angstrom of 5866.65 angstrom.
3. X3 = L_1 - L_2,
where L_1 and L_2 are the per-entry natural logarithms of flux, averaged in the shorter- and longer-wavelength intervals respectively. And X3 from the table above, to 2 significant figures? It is -0.039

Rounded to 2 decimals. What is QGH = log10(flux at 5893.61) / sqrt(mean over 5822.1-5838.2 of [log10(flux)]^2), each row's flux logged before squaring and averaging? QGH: 0.81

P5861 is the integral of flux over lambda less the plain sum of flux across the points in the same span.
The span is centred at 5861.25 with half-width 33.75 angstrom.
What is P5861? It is 266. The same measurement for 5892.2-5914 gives 82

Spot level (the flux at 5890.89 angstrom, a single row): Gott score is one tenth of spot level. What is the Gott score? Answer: 0.50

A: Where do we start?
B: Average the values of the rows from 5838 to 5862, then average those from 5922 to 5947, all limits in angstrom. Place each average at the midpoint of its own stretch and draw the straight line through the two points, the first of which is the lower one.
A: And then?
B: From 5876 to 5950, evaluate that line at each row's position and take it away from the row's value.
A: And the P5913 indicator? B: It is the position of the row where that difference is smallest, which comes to 5893.61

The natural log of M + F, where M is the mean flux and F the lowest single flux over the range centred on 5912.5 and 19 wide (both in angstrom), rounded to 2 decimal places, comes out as 2.54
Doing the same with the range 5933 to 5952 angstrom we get 2.52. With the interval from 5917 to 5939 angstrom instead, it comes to 2.52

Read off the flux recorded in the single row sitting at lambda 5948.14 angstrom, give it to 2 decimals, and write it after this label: 6.37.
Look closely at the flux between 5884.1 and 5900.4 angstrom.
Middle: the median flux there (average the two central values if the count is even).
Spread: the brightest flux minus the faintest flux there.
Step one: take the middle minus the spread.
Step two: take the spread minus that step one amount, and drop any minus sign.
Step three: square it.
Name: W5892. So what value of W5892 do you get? 10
